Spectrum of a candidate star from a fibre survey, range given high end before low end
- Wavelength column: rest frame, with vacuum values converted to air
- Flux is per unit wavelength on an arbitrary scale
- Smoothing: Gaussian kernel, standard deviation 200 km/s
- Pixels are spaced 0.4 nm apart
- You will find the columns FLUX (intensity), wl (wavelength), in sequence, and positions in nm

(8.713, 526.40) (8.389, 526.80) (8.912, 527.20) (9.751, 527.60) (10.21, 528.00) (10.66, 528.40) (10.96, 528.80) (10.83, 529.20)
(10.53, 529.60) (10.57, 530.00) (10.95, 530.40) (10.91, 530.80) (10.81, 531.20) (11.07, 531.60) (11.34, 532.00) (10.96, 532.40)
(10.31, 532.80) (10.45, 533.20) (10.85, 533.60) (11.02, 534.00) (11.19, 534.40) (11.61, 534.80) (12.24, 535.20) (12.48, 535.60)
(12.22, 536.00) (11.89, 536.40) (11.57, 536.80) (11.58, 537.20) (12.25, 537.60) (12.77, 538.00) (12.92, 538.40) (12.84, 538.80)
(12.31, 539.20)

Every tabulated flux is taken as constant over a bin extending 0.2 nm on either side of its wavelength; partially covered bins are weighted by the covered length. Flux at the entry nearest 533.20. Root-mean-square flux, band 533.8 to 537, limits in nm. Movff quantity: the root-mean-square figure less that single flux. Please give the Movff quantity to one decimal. 1.3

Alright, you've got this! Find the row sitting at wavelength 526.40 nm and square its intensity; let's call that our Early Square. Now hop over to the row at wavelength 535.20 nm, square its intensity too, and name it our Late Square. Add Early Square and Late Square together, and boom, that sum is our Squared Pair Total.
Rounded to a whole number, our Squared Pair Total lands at 226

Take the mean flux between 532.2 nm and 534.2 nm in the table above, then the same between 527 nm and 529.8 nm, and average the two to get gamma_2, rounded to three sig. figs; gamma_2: 10.5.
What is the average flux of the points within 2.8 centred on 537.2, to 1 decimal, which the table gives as 12.2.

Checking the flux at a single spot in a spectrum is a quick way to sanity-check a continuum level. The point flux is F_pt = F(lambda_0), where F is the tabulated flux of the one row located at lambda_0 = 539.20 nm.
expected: 12.31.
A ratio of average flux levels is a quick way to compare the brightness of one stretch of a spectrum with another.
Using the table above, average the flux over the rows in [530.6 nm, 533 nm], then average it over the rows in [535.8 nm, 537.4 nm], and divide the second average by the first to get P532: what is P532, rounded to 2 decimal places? 1.08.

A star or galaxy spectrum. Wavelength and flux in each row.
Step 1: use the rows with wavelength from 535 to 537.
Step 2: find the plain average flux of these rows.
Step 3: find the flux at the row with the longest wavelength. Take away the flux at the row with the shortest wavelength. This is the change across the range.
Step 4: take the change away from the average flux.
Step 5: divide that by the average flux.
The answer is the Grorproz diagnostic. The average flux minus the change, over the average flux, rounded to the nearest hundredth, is 1.06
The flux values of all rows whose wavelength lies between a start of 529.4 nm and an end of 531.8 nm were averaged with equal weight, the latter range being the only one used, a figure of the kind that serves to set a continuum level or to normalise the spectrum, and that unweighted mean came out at 10.8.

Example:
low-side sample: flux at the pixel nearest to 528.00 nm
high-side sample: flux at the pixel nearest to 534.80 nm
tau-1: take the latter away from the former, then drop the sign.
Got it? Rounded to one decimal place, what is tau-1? 1.4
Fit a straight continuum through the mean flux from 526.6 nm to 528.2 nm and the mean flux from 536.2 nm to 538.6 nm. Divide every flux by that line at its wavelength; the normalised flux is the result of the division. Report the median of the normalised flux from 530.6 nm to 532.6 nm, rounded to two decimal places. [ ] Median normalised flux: 1.05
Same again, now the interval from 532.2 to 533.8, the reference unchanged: 0.97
